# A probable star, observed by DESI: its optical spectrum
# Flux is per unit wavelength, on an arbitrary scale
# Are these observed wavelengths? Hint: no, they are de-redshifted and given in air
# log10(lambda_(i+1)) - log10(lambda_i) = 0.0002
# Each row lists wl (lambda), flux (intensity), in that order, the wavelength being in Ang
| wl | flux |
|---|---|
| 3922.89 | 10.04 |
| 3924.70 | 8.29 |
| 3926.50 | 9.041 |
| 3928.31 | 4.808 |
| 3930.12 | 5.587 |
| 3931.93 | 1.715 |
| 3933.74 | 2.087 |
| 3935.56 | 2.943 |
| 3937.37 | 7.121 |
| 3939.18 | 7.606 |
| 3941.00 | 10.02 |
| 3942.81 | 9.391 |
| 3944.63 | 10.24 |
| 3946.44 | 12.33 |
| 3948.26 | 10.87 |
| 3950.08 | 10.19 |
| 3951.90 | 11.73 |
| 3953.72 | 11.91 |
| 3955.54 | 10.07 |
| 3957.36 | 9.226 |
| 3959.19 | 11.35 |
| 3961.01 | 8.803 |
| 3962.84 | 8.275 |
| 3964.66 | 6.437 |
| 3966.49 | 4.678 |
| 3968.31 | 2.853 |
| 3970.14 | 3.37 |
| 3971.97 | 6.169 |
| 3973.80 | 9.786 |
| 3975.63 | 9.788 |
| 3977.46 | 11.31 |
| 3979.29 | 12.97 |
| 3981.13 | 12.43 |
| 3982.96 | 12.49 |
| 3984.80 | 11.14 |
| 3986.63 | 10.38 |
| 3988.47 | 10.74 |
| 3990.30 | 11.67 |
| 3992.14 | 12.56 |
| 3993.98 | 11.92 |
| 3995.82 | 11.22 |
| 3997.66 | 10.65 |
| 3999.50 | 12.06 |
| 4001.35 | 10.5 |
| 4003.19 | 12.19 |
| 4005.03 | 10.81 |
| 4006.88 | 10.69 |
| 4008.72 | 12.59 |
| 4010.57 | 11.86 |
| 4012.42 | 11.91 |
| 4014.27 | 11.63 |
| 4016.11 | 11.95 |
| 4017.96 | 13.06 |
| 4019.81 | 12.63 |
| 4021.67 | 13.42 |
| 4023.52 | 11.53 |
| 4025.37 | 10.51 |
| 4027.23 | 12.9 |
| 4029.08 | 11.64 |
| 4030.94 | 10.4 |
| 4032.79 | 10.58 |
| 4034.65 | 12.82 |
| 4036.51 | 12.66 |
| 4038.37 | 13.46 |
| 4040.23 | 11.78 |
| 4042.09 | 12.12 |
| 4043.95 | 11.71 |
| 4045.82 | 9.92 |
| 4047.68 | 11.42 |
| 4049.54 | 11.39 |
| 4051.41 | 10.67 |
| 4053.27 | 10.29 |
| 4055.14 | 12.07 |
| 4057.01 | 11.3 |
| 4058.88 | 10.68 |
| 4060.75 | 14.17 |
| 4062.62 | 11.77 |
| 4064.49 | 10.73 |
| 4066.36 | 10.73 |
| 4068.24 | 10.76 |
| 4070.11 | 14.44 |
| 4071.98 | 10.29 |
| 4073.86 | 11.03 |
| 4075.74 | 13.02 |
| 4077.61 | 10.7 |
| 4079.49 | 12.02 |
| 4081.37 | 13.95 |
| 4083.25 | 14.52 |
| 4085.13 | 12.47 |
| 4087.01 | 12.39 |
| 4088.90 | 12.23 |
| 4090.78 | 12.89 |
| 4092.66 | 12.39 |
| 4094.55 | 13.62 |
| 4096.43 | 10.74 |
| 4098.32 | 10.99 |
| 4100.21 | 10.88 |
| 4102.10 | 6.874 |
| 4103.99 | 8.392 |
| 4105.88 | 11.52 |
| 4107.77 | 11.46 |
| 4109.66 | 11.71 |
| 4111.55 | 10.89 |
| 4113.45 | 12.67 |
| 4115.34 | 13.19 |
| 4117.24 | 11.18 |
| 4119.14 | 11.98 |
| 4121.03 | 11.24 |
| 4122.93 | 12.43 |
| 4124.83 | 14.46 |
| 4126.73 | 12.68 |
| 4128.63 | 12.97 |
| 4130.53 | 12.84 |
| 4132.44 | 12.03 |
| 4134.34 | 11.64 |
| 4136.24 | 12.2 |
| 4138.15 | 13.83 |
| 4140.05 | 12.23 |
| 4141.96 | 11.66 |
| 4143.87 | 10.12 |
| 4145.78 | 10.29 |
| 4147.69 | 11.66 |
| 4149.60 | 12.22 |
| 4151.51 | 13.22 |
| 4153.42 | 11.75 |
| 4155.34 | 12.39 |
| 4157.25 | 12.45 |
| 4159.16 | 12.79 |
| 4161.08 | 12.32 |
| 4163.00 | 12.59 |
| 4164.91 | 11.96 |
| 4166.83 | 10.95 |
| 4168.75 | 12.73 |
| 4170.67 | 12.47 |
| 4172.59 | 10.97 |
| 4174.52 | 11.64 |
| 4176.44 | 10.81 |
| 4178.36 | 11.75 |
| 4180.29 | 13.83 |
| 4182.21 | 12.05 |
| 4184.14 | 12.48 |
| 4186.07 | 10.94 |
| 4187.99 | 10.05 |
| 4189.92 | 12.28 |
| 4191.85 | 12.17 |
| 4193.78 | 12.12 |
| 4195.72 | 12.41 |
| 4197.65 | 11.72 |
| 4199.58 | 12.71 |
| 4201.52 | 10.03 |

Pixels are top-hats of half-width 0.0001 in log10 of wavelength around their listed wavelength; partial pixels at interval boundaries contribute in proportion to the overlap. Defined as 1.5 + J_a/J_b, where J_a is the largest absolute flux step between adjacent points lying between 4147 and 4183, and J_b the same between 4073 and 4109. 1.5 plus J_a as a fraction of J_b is 2.02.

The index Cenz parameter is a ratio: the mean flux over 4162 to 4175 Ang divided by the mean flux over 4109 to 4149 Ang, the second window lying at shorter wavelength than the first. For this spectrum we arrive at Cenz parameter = 0.98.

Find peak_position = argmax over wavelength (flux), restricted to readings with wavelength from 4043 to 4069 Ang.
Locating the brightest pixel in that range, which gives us 4060.75 Ang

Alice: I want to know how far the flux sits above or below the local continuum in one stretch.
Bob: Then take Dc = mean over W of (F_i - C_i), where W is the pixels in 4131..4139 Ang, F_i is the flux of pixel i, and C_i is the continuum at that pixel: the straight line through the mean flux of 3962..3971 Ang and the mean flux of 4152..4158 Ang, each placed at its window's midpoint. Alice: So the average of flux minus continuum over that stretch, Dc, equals 1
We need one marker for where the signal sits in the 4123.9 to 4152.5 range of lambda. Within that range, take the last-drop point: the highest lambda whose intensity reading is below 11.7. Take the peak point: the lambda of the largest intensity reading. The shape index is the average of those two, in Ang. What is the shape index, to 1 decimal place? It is 4136.3 Ang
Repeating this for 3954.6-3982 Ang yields 3978.4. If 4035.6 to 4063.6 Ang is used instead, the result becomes 4059.8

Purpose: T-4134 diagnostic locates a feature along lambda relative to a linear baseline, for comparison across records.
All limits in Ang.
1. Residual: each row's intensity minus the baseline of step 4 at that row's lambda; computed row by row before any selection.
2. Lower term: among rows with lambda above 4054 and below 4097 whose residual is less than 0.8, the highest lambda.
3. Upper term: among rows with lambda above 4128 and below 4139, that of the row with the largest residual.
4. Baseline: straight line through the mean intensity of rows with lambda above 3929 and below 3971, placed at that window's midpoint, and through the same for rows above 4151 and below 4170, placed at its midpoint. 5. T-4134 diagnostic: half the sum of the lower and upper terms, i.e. 4117.3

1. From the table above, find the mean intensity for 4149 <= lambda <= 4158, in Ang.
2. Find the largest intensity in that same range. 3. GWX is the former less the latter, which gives -0.81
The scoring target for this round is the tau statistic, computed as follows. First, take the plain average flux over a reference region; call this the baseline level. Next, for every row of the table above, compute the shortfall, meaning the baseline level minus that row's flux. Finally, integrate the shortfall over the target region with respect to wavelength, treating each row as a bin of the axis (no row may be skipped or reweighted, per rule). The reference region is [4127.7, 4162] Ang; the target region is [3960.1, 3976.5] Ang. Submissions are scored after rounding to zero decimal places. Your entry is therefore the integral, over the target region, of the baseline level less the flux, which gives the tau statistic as 90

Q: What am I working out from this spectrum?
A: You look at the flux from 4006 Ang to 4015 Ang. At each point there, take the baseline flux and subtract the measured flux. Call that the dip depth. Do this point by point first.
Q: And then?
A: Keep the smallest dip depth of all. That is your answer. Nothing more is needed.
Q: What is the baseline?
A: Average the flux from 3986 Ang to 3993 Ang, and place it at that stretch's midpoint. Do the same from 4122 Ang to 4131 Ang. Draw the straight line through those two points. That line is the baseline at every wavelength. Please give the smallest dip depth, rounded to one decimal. -1.0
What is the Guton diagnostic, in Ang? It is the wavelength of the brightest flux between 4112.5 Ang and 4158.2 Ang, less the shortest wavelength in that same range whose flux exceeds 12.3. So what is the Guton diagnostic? 11.4 Ang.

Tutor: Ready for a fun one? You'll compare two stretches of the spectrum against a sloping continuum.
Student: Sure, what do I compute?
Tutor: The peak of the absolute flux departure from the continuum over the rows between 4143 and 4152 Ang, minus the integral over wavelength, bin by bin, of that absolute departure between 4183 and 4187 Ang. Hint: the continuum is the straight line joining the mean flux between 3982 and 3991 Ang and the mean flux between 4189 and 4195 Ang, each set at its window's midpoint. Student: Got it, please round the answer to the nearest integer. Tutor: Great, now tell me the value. -1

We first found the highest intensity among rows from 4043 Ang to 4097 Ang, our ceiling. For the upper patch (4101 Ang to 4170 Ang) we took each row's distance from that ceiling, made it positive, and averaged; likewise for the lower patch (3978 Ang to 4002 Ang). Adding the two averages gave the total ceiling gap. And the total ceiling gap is 6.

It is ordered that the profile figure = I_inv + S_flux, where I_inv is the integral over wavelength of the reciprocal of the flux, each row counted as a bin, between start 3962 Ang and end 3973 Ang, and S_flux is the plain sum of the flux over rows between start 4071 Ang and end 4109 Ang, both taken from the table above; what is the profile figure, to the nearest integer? 235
